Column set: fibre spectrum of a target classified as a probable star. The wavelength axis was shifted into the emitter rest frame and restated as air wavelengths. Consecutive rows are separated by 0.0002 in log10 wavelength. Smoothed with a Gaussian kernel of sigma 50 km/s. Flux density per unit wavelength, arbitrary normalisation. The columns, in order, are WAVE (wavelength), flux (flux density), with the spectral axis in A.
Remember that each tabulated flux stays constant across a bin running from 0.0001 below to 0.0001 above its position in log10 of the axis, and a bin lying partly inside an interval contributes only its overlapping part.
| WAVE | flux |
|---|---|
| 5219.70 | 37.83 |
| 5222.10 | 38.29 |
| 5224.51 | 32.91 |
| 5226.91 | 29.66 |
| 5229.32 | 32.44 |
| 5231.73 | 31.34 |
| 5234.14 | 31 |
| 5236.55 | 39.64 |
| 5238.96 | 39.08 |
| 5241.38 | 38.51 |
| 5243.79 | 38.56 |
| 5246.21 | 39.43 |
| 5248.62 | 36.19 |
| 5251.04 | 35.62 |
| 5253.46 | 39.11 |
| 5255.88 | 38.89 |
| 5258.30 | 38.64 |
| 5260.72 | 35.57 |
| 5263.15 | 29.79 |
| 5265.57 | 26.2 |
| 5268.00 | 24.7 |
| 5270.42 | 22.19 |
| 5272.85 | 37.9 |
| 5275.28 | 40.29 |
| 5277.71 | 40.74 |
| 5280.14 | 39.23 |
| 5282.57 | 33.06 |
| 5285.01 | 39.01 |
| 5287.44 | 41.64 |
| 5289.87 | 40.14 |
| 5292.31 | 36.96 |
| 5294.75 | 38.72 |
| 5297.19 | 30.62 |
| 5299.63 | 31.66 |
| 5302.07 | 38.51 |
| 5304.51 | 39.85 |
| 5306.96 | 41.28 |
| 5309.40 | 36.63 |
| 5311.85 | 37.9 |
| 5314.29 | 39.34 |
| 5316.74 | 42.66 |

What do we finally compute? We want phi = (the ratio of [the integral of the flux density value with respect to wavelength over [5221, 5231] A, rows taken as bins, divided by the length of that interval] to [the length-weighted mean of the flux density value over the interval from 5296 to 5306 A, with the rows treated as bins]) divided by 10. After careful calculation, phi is 0.094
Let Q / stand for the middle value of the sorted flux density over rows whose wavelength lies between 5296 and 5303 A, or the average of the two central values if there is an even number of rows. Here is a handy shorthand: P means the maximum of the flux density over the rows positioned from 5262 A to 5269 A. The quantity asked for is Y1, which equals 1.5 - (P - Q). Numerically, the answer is 3.4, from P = 29.79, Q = 31.7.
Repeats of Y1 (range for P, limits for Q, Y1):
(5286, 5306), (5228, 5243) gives -4.7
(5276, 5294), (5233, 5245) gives -1.6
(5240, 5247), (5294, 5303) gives -2.8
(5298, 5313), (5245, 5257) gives -0.9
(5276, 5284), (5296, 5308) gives -0.7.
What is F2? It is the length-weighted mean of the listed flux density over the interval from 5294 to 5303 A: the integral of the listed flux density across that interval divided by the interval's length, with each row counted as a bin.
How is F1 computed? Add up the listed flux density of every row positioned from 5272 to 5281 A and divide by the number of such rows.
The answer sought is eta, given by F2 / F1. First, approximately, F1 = 40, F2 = 34.6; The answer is 0.87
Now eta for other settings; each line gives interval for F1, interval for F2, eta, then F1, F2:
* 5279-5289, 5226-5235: 0.81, 38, 31.1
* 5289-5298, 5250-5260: 1.04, 37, 38.0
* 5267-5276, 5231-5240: 1.13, 31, 35.4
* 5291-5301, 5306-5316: 1.13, 34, 38.9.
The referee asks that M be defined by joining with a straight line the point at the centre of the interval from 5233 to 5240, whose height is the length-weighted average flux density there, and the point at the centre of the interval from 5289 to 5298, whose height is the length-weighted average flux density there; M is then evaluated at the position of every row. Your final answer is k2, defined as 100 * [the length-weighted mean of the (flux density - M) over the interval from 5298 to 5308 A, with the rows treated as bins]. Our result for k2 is 73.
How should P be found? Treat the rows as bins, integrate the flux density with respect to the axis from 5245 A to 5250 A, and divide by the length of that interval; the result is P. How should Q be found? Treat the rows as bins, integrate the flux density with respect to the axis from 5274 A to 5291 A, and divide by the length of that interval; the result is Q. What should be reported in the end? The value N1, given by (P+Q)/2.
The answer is 38.5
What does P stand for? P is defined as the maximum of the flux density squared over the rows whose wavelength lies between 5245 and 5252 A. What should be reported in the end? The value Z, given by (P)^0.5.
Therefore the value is 39.4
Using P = 1555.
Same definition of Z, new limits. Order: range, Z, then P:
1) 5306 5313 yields 41.3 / 1704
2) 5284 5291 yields 41.6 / 1734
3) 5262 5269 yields 29.8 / 887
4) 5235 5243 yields 39.6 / 1571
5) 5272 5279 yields 40.7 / 1660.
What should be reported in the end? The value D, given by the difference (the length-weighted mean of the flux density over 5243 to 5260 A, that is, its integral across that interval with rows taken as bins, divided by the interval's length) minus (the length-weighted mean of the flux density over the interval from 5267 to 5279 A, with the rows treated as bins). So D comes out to 4.6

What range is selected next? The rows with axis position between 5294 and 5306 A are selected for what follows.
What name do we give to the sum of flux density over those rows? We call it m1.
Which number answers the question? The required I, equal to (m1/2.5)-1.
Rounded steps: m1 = 179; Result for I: 70.7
